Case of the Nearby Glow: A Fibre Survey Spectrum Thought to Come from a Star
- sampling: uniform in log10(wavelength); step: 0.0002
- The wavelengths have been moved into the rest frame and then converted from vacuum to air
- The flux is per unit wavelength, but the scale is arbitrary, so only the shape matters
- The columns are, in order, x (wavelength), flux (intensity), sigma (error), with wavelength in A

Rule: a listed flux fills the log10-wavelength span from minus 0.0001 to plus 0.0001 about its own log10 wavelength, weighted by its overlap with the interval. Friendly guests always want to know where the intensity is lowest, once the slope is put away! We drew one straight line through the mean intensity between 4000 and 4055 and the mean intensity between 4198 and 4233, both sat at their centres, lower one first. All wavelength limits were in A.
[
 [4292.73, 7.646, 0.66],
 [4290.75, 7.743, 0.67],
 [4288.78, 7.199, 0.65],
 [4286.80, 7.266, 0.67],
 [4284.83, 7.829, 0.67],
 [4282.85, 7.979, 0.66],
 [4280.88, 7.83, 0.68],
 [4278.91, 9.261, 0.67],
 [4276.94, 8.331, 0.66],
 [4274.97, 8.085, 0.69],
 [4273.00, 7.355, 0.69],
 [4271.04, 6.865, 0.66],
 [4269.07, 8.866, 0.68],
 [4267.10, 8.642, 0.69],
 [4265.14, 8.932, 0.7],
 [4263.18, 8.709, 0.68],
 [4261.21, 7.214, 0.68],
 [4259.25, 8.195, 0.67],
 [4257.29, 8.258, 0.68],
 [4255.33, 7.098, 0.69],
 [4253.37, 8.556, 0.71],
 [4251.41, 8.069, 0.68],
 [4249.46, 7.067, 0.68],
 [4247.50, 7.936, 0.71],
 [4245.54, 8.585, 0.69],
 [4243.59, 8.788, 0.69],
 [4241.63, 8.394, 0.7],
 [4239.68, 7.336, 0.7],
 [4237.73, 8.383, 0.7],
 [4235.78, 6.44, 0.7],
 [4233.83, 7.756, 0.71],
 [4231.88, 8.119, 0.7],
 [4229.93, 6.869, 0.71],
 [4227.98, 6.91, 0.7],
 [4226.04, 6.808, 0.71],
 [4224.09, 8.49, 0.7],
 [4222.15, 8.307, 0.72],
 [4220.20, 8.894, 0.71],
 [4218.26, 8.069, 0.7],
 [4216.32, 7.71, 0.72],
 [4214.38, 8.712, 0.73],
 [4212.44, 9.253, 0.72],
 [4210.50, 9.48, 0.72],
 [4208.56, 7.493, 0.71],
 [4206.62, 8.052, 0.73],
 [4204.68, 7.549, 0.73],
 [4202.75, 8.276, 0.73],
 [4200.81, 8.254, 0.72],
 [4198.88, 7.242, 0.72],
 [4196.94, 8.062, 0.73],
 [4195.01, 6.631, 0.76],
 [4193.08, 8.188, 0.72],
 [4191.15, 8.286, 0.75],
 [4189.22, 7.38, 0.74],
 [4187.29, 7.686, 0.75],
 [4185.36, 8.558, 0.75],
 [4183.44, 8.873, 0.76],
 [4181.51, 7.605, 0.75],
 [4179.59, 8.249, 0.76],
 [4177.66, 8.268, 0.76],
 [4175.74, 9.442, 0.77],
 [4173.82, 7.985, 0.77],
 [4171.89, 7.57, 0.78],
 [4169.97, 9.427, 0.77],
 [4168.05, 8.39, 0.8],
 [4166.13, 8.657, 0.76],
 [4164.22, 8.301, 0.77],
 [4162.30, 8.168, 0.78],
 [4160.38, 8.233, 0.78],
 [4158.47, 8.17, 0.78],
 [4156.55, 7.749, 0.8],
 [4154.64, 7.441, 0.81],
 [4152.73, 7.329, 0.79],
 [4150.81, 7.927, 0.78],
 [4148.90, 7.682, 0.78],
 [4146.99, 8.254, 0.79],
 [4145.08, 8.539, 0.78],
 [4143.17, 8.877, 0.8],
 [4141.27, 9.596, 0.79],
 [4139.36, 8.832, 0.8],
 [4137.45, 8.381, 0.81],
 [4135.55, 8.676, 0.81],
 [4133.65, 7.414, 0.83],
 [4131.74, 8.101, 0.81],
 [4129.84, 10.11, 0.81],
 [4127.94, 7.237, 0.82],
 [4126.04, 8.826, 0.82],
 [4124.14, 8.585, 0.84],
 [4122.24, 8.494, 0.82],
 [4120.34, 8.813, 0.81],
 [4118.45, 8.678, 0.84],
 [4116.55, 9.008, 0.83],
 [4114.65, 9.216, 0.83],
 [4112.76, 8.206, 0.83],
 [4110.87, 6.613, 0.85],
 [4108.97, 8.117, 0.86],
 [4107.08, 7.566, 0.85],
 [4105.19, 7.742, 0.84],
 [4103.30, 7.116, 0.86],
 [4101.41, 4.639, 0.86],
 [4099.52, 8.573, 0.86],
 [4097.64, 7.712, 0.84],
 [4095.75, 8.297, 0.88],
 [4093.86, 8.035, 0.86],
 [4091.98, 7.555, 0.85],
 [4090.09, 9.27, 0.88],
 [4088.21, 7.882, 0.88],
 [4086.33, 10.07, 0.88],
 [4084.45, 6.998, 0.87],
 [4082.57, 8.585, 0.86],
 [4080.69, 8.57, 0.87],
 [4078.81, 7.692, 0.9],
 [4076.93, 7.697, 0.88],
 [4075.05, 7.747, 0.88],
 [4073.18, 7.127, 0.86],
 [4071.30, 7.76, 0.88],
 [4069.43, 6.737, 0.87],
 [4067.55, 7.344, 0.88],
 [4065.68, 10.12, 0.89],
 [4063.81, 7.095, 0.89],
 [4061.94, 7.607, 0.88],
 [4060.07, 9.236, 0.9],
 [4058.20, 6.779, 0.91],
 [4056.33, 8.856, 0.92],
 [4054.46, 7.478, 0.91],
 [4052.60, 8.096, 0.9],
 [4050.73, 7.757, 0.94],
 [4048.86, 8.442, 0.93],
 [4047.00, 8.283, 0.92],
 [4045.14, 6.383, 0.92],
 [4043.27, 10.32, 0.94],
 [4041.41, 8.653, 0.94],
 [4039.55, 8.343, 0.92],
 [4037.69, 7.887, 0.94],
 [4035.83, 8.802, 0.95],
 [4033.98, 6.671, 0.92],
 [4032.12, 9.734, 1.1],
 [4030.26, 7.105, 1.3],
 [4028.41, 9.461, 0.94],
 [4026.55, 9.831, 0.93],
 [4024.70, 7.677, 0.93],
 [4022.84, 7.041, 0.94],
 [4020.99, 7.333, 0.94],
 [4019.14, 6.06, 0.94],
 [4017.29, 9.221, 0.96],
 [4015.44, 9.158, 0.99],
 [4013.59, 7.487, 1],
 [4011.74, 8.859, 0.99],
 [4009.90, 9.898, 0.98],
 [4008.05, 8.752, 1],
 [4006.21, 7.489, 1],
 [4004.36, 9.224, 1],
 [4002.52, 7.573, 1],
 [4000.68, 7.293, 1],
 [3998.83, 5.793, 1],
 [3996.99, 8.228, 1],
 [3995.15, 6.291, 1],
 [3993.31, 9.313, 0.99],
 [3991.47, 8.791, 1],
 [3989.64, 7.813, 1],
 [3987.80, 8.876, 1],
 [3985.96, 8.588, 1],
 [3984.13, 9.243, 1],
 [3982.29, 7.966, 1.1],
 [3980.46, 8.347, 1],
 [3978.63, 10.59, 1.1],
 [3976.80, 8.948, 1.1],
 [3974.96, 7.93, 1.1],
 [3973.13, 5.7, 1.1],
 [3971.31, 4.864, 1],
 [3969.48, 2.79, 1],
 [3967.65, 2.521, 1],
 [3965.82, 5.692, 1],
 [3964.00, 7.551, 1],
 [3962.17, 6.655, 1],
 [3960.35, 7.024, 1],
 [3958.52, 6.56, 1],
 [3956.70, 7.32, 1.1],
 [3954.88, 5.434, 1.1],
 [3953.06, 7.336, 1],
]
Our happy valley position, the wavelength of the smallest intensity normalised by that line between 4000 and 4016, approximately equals 4000.68 A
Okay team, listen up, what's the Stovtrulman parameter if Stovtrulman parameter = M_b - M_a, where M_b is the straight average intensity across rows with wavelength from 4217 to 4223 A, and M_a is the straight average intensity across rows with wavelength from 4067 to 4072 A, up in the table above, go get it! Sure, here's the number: 1.14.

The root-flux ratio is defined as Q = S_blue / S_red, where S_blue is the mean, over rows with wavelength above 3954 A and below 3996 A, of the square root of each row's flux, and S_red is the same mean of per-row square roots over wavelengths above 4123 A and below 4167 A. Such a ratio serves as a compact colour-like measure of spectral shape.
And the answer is 0.92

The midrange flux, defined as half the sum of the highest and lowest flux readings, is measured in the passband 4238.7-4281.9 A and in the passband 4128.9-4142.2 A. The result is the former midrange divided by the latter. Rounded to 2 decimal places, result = 0.92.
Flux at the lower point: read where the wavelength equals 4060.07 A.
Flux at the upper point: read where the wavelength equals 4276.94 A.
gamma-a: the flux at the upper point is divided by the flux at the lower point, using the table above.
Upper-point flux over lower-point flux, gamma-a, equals 0.90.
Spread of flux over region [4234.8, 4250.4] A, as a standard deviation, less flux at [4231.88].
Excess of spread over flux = -7.3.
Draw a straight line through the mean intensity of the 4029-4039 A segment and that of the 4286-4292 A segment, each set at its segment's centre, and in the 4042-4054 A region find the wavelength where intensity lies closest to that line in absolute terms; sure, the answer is 4052.60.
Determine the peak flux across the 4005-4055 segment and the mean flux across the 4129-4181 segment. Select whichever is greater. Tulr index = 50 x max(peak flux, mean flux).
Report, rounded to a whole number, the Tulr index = 516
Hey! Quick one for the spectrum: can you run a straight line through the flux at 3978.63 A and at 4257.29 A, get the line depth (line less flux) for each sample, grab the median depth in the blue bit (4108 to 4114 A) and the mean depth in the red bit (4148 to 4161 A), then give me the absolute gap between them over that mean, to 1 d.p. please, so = 0.0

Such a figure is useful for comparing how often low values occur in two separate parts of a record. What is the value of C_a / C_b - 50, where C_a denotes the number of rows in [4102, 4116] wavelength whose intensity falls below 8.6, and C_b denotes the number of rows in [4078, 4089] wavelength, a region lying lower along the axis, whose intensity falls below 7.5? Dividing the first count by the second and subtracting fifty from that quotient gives -44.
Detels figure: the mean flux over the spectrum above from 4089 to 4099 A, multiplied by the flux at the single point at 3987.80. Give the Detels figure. 73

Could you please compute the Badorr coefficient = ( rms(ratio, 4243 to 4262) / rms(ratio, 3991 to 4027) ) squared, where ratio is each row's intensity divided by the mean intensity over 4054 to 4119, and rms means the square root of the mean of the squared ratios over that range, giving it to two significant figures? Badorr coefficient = 0.96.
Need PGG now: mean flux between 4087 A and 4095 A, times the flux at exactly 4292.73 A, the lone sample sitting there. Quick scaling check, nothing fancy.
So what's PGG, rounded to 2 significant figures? 63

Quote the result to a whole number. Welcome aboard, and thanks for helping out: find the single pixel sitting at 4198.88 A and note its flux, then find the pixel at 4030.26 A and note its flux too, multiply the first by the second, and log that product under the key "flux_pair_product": 51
